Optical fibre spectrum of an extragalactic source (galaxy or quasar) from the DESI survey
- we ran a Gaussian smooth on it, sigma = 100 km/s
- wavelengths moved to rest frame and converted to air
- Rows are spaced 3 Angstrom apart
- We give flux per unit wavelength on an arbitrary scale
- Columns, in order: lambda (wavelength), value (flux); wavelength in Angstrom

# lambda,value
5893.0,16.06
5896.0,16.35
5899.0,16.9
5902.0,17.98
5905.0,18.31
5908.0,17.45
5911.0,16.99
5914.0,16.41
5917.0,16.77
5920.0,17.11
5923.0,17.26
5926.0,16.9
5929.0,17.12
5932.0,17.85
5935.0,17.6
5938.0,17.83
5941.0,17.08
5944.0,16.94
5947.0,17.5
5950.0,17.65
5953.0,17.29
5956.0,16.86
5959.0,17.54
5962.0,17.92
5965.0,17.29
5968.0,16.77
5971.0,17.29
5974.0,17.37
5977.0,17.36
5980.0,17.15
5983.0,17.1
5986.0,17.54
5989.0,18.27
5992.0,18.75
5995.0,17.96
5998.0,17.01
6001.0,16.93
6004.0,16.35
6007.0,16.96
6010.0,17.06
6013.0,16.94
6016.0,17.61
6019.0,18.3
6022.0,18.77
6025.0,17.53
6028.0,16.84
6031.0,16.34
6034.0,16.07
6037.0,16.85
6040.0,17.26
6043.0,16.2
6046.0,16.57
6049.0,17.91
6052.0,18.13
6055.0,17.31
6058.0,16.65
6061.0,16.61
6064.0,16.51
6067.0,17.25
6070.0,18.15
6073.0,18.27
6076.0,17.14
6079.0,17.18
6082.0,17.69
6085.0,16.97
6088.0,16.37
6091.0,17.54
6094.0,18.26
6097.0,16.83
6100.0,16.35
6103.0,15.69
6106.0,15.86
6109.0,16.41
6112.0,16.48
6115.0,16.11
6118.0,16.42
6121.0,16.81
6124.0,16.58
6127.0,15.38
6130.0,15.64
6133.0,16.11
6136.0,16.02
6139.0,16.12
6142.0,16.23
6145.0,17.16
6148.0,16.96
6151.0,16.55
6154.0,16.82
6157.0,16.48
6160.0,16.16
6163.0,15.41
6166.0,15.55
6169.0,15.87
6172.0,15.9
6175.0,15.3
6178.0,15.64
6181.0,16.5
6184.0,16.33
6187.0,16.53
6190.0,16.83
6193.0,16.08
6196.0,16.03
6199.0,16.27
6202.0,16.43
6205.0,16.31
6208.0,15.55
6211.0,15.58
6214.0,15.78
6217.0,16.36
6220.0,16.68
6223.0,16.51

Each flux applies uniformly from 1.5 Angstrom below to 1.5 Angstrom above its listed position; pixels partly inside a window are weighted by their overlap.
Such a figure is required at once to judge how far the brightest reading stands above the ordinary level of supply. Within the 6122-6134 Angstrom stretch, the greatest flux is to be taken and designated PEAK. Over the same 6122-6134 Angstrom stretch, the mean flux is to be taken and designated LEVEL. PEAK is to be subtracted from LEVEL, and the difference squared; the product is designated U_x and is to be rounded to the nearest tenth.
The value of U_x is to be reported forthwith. 0.4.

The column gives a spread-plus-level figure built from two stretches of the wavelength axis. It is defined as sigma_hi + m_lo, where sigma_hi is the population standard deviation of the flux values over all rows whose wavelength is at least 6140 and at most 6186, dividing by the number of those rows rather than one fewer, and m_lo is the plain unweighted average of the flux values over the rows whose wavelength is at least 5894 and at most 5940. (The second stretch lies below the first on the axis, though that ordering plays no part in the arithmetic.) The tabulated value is 17.8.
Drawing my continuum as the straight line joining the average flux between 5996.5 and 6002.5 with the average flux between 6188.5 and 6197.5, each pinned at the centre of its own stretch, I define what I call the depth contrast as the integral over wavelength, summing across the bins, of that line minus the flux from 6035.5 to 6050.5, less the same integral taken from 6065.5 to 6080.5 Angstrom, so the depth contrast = 11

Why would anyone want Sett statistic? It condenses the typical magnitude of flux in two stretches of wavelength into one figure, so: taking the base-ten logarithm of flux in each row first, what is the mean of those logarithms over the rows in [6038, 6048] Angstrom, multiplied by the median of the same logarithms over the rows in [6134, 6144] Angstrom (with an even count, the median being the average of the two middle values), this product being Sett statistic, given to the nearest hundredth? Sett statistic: 1.48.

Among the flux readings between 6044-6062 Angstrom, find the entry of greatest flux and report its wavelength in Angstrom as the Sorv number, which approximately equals 6052.0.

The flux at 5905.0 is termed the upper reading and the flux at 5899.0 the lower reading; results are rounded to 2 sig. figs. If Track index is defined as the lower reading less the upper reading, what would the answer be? -1.4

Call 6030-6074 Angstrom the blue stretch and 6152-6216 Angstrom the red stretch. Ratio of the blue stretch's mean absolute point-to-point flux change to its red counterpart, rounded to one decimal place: 1.7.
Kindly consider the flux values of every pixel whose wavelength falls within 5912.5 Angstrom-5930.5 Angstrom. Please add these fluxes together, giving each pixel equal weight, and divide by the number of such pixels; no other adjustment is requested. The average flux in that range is 16.9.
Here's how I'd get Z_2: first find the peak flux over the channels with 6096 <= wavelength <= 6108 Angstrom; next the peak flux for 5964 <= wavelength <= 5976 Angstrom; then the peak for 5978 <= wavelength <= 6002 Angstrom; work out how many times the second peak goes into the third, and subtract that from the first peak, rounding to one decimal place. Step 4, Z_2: 15.8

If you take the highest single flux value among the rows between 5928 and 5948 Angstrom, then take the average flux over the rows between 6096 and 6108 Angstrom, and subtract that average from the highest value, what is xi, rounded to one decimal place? 1.7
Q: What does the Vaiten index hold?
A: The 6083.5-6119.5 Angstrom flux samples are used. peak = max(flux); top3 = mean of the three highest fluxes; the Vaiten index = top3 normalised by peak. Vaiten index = 0.963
